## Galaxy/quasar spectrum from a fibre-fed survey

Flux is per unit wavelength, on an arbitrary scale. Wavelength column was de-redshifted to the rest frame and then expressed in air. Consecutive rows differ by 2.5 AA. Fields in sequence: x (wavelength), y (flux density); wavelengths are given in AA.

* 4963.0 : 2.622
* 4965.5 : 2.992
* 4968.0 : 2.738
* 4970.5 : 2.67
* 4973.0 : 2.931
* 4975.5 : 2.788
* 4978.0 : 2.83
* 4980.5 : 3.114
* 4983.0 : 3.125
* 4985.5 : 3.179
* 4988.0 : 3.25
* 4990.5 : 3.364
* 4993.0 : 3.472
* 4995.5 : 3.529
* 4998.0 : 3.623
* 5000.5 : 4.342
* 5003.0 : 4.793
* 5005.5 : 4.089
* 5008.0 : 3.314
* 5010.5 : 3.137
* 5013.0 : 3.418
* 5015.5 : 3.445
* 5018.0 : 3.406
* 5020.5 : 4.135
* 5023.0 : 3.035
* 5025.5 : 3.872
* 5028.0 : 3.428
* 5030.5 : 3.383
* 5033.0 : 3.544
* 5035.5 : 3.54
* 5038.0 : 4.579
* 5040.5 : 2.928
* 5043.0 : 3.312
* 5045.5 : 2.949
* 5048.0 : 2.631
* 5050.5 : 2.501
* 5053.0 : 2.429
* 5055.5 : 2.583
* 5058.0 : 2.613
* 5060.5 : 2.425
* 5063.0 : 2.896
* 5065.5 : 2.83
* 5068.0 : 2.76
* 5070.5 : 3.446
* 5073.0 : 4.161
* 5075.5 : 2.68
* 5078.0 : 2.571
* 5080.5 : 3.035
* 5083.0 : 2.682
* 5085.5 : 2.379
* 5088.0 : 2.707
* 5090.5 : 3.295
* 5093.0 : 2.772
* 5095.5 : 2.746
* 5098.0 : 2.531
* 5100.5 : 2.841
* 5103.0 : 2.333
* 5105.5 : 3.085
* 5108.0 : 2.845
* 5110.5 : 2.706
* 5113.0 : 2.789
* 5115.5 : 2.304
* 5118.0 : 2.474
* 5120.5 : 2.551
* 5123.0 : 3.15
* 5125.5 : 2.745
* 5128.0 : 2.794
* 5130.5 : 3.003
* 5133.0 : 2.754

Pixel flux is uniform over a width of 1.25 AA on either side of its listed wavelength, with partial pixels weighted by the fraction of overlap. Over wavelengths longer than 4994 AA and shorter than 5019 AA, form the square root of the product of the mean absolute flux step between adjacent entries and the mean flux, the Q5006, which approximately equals 1.16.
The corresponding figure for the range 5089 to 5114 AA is 0.93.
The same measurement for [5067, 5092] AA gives 1.29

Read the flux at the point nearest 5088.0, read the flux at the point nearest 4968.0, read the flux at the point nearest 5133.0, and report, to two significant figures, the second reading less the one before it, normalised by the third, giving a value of 0.011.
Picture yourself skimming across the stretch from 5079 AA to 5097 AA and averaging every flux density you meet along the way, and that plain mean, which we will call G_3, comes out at 2.8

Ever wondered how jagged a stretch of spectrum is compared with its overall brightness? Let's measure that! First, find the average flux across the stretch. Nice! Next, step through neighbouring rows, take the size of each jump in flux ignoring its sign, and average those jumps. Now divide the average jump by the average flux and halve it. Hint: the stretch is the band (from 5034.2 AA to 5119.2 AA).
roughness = 0.071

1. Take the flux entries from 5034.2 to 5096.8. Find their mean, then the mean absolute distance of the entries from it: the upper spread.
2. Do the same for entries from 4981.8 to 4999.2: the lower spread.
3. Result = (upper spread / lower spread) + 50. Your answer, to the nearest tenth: 52.5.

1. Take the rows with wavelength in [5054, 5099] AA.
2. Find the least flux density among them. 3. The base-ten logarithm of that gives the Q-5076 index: 0.376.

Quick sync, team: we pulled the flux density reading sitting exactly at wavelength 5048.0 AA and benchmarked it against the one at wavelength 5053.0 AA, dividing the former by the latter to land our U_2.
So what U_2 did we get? 1.08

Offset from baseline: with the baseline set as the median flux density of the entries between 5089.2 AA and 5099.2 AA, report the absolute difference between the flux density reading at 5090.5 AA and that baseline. 0.5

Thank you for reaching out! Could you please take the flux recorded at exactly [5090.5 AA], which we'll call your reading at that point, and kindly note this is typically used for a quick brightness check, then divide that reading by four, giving 0.82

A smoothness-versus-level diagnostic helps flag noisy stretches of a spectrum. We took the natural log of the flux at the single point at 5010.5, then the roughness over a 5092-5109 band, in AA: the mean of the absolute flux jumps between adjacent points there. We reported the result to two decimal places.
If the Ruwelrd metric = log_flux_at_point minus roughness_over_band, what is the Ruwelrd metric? 0.80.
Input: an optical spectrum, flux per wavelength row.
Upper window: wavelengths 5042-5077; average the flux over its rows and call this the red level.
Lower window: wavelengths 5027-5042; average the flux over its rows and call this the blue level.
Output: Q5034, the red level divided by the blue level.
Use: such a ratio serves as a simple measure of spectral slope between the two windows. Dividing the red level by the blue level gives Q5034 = 0.8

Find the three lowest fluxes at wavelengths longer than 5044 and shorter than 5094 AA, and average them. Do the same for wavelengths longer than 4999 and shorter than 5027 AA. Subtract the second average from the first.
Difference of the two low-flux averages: -0.8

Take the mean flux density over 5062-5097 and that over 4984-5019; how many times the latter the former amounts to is 0.81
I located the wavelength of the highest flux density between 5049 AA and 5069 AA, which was 5063.0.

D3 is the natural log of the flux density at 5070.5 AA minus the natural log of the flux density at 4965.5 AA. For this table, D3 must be 0.14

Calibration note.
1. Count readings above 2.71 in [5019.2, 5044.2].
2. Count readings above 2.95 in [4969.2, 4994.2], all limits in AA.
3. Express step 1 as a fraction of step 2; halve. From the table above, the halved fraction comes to 0.8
